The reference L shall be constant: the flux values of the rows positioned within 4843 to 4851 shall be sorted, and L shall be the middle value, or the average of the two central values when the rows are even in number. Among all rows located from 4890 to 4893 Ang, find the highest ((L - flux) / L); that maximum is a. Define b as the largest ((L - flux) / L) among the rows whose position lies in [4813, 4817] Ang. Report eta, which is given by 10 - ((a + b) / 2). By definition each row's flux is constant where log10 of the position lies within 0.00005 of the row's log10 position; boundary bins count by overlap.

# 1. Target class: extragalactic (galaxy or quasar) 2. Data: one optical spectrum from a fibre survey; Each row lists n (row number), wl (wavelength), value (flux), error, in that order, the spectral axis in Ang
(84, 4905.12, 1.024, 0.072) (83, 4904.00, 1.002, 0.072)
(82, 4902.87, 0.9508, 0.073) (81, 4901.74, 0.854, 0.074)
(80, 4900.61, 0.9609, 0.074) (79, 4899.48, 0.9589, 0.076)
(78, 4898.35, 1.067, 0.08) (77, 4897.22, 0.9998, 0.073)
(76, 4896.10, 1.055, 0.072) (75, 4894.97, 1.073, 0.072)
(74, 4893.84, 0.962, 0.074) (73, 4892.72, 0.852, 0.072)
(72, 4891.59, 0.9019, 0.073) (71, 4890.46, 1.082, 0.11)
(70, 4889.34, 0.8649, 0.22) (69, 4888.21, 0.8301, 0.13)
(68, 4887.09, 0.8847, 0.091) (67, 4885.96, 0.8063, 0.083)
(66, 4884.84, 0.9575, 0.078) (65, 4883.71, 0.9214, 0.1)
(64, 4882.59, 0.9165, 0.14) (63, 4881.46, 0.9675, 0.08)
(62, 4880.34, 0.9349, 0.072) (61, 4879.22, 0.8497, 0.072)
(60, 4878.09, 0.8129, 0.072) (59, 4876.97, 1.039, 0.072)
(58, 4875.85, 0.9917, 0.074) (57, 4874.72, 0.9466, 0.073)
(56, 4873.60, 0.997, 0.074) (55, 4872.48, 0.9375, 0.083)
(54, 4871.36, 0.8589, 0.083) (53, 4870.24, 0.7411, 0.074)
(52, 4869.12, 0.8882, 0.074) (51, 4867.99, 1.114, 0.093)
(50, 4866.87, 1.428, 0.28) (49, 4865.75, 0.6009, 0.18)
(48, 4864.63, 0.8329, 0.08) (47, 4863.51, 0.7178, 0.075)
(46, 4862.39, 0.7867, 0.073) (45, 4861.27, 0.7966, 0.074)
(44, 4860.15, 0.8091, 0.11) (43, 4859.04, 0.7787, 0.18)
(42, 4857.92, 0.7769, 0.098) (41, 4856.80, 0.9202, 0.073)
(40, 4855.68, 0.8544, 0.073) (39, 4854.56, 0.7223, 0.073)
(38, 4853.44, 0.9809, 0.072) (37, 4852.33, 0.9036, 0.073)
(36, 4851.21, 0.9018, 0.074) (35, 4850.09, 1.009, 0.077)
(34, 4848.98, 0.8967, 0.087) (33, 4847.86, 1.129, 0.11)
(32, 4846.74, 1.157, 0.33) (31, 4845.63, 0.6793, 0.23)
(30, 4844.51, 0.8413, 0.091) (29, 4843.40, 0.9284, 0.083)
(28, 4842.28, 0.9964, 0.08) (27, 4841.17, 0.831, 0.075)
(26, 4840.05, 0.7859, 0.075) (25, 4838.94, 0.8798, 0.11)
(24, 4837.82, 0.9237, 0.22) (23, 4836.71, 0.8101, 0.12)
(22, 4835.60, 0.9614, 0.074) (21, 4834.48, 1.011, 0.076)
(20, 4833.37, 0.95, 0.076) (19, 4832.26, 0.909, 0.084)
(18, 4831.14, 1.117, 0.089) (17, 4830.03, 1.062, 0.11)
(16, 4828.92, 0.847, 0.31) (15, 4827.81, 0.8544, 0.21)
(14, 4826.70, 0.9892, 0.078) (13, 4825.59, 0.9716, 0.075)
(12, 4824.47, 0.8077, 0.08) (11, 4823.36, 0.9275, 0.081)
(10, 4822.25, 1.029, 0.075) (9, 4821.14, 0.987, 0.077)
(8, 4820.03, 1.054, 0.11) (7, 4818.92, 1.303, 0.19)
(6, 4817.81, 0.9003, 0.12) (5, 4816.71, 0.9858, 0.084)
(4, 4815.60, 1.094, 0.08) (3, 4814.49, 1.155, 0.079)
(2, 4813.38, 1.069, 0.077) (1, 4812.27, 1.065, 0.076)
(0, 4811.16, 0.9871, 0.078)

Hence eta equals 9.99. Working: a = 0.08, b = -0.06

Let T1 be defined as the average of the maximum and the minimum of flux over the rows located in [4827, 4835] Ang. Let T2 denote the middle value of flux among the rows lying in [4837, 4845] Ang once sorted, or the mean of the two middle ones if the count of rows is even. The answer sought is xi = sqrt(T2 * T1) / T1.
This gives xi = 0.95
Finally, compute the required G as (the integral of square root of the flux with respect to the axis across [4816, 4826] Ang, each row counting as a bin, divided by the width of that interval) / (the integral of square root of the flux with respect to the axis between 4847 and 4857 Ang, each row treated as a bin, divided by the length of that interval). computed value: 1.04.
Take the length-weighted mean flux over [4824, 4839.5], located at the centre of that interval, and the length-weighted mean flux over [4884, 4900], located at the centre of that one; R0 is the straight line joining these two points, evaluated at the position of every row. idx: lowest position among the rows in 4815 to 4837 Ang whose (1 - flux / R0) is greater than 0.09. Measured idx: 4824.47 Ang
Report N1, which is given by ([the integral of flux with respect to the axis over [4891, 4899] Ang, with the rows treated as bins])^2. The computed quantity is 62.3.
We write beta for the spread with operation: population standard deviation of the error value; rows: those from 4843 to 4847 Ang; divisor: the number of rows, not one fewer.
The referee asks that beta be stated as 0.103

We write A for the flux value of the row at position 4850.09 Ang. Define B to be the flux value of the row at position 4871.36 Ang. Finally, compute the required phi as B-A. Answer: -0.15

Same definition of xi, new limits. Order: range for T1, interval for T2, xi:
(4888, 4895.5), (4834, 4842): 0.96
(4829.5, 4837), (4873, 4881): 0.99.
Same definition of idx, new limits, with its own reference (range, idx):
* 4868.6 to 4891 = 4870.24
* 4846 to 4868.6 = 4854.56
